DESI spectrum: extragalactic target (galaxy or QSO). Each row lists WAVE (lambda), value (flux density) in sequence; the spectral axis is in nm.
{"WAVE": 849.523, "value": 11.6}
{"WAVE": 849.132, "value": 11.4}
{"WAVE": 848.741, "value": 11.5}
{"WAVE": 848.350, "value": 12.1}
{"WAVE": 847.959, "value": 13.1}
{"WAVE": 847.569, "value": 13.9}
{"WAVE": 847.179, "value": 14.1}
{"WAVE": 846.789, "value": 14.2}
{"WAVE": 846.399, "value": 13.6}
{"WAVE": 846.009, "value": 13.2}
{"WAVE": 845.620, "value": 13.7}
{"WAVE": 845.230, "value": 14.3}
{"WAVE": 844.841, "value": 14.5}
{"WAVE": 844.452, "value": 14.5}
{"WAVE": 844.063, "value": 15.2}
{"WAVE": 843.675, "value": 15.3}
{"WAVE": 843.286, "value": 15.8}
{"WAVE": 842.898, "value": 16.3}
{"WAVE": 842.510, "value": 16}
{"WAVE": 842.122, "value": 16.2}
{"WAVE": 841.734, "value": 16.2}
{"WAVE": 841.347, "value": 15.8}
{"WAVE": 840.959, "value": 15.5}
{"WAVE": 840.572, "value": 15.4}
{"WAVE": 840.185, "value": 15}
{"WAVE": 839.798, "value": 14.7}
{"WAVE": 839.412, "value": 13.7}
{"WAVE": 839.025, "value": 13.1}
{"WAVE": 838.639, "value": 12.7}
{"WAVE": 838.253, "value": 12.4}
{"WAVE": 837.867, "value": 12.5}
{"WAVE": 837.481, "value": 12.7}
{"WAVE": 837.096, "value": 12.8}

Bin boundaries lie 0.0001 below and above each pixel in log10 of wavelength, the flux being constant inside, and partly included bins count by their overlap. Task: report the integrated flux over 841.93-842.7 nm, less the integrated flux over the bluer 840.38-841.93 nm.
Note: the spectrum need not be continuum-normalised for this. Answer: -12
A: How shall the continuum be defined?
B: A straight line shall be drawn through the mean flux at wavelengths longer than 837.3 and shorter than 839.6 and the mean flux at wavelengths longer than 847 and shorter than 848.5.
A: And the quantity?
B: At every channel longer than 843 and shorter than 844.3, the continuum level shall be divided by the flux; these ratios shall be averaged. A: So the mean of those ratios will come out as 0.849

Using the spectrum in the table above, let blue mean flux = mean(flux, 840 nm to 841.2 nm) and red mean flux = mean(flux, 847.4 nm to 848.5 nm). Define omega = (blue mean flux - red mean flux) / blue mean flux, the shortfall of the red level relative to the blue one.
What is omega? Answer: 0.15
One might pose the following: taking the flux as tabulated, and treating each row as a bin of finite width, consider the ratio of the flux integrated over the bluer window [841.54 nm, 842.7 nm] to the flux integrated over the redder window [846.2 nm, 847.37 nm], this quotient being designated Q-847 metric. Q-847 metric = 1.1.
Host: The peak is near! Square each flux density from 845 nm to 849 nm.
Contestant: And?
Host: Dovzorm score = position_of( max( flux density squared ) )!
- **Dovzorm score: 845.230 nm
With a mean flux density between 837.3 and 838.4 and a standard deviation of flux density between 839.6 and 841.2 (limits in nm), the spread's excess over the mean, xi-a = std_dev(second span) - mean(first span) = -12.2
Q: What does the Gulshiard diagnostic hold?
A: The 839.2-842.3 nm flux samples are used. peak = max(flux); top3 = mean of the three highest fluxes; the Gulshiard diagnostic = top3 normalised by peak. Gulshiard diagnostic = 0.9918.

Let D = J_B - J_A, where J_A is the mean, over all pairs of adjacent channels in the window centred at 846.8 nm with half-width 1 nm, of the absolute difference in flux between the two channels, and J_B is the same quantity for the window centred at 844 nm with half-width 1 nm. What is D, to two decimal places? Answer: 0.00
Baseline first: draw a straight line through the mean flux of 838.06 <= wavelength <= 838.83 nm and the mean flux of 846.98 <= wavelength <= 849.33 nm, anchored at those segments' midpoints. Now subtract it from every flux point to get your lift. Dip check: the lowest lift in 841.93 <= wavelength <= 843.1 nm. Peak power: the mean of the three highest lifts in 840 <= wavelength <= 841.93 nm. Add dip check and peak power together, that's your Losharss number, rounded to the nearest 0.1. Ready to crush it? 6.6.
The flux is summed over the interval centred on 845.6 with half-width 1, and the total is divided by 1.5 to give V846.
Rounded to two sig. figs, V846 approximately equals 46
